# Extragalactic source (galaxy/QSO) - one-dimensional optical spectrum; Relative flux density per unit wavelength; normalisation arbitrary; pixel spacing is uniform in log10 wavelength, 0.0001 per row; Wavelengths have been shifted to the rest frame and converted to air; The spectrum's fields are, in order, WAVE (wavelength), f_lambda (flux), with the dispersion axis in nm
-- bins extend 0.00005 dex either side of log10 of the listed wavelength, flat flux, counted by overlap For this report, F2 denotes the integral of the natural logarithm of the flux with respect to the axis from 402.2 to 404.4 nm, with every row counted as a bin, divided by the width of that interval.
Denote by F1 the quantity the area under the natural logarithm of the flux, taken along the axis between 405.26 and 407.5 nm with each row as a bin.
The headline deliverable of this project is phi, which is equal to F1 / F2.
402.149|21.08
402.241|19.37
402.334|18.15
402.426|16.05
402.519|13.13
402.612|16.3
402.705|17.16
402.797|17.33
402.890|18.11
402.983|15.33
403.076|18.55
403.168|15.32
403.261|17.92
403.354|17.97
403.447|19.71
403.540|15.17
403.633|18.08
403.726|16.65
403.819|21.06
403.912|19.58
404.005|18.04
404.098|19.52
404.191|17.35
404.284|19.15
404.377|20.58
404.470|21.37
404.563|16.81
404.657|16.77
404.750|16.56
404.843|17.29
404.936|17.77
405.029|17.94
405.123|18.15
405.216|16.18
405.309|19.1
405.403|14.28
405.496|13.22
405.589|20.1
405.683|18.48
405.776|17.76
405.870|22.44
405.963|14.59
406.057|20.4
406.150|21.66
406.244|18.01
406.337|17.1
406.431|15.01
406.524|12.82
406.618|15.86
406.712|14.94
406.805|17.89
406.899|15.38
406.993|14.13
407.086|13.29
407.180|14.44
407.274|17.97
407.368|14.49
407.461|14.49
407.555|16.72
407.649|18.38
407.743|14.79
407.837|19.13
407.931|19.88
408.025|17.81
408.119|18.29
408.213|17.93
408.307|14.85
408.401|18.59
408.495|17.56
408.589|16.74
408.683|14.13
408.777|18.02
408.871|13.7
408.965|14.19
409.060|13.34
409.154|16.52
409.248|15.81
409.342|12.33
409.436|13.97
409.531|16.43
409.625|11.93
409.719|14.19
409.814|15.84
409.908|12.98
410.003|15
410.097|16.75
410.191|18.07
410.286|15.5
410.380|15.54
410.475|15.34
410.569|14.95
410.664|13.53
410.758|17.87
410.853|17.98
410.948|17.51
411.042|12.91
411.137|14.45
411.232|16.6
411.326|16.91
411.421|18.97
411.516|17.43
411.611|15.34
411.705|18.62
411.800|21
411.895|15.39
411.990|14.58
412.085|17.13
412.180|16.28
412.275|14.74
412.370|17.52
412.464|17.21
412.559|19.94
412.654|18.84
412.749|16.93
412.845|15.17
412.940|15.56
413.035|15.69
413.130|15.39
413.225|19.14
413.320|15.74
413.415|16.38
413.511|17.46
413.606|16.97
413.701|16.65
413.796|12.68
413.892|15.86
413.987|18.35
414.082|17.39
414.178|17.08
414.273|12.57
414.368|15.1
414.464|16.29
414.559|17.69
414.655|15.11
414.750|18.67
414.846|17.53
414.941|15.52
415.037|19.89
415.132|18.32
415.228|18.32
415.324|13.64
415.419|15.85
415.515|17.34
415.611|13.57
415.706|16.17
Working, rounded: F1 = 6.26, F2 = 2.87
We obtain 2.18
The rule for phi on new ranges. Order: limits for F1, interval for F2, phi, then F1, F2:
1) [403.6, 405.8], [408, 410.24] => 2.32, 6.35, 2.74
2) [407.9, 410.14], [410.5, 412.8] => 2.18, 6.14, 2.81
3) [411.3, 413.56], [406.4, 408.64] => 2.29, 6.39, 2.79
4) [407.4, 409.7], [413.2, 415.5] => 2.27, 6.36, 2.80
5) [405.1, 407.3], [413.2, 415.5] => 2.20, 6.18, 2.80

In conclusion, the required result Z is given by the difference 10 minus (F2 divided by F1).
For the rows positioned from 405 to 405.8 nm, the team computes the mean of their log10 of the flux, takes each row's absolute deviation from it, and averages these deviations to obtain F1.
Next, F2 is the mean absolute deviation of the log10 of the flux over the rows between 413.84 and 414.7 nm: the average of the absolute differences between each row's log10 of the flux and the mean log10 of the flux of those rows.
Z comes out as 9.2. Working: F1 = 0.048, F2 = 0.037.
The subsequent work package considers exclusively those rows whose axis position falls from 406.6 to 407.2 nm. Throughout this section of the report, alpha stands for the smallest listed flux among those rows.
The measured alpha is 13.29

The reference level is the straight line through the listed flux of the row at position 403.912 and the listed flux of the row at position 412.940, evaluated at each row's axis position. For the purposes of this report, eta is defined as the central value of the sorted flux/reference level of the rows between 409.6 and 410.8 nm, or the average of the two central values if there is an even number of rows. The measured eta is 0.92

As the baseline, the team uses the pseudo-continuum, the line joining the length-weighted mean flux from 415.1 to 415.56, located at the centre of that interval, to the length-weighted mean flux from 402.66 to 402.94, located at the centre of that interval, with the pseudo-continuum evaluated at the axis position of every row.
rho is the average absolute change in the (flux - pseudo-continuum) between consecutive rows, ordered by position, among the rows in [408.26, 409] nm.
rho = 2.41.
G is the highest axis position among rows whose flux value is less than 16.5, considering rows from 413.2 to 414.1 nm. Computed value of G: 413.892 nm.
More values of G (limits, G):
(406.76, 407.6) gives 407.461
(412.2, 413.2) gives 413.130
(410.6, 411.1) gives 411.042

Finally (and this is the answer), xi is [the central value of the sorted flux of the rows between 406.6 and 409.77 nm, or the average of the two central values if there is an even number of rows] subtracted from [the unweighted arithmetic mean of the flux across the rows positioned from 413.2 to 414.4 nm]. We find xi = 1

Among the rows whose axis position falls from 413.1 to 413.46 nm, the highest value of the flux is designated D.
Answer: 19.14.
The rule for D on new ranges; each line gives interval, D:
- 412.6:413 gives 18.84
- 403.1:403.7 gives 19.71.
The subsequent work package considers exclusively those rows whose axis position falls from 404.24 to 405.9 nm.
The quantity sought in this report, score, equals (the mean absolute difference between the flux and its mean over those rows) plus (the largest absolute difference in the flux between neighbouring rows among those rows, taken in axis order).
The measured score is 8.6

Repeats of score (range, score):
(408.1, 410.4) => 6.1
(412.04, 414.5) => 5.8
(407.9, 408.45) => 4.8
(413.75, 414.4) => 6.3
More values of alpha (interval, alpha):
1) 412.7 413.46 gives 15.17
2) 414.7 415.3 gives 15.52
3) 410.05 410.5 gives 15.34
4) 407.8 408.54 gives 14.85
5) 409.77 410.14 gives 12.98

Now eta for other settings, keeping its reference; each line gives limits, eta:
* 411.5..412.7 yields 1.08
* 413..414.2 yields 1.09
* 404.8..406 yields 0.94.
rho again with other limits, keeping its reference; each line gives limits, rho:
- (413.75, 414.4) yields 2.33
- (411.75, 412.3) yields 2.27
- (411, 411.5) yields 1.52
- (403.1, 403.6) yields 2.24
